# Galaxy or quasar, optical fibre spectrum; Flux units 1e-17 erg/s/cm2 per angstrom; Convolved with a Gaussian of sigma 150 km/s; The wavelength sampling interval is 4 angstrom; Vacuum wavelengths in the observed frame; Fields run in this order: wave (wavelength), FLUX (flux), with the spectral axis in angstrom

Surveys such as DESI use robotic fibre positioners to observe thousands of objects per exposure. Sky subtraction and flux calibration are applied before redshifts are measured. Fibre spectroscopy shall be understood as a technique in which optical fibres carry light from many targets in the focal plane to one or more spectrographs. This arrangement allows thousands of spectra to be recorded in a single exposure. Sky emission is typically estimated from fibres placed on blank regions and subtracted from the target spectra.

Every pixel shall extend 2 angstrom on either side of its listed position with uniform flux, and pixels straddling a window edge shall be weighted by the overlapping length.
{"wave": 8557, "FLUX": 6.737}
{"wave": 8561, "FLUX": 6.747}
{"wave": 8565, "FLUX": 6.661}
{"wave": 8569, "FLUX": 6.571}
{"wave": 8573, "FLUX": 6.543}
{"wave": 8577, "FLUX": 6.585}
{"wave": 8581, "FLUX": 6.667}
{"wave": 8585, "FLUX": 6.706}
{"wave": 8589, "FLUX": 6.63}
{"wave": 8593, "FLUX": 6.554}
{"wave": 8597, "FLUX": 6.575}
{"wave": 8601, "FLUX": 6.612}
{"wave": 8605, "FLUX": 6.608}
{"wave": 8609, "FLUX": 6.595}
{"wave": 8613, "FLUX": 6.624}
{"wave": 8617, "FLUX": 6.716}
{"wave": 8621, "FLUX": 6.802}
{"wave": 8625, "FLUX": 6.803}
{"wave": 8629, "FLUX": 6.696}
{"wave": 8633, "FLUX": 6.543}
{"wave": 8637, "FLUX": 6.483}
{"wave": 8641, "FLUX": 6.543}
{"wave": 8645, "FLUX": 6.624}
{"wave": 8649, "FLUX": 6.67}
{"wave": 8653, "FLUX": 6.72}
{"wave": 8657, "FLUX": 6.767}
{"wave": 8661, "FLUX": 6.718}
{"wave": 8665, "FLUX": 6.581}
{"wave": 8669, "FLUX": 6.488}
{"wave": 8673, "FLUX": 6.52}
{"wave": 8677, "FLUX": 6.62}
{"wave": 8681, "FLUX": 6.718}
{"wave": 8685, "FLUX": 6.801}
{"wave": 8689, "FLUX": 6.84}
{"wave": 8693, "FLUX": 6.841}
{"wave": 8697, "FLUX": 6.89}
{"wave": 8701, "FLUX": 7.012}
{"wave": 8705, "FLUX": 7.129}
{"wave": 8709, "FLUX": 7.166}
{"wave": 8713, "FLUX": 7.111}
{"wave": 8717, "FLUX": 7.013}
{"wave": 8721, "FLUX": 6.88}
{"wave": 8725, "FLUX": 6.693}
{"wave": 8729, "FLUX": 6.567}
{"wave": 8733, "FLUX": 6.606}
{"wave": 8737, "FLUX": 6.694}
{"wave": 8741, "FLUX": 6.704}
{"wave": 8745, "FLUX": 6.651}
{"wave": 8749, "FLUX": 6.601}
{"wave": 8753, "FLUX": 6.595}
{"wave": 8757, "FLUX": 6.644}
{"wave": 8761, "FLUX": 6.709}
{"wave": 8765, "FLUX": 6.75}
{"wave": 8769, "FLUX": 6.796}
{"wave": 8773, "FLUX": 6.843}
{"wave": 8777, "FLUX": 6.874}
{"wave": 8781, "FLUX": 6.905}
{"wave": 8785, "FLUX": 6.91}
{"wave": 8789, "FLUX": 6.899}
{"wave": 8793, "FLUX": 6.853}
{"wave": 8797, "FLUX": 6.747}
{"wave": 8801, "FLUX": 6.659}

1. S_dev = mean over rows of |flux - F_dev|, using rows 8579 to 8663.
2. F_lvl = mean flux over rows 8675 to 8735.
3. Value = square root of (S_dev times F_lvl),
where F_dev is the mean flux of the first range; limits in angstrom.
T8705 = 0.71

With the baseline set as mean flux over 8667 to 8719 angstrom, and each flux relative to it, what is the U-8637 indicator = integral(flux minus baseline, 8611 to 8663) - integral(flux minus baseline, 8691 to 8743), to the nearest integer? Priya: -10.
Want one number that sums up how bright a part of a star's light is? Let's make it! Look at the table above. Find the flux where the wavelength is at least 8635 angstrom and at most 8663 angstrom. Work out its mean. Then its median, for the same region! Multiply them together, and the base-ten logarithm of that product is 1.647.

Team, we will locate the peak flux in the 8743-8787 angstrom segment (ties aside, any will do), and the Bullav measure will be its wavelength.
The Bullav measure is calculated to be 8785 angstrom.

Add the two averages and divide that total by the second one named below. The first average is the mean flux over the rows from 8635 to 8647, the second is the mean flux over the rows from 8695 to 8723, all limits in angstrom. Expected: 1.93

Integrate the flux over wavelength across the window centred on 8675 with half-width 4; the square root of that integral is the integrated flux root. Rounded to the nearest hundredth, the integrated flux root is 7.25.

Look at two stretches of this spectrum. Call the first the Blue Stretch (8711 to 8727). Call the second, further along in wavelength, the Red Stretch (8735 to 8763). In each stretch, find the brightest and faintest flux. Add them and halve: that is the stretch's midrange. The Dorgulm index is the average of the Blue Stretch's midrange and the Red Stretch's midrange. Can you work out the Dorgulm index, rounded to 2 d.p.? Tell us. 6.78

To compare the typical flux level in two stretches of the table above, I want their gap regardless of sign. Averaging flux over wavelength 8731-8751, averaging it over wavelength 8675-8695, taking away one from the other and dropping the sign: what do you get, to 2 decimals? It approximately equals 0.11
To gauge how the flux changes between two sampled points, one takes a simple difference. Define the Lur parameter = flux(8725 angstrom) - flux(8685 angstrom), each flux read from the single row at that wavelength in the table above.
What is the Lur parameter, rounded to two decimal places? -0.11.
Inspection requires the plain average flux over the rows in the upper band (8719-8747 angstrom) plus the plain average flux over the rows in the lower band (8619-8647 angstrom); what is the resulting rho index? 13.3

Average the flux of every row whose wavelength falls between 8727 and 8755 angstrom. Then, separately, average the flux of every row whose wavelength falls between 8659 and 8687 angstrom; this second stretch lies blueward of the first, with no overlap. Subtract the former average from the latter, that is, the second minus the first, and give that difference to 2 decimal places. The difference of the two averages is 0.00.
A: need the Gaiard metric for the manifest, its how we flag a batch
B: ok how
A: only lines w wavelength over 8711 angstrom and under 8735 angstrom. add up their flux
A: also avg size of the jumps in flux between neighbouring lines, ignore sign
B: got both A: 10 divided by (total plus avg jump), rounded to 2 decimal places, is 0.24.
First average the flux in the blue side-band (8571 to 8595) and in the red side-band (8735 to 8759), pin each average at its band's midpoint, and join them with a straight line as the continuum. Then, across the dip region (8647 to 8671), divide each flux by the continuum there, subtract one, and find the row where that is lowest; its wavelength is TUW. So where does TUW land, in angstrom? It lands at 8669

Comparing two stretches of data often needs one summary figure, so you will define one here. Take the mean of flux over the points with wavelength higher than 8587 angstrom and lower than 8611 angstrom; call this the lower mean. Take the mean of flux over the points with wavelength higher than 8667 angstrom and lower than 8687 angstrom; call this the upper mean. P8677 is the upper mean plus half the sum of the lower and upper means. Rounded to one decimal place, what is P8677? 13.2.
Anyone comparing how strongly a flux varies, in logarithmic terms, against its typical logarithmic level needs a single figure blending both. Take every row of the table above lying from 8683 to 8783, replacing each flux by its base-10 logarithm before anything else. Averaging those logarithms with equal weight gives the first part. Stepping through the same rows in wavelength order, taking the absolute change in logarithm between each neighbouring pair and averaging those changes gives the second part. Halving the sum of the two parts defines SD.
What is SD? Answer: 0.419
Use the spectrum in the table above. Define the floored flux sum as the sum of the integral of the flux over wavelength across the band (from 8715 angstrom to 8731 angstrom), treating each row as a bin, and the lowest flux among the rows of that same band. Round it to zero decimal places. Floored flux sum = 115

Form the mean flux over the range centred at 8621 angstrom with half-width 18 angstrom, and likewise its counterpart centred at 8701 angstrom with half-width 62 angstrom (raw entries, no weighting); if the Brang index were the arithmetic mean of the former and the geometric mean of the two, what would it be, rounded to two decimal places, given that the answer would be 6.68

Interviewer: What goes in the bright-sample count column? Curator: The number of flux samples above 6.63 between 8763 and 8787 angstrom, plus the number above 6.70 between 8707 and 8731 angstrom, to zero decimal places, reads 10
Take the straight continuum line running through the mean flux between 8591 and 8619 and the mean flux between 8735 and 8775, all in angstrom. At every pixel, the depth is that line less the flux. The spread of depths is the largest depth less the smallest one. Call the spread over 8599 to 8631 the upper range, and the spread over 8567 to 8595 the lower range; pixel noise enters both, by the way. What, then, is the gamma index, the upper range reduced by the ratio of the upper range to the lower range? -1.1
